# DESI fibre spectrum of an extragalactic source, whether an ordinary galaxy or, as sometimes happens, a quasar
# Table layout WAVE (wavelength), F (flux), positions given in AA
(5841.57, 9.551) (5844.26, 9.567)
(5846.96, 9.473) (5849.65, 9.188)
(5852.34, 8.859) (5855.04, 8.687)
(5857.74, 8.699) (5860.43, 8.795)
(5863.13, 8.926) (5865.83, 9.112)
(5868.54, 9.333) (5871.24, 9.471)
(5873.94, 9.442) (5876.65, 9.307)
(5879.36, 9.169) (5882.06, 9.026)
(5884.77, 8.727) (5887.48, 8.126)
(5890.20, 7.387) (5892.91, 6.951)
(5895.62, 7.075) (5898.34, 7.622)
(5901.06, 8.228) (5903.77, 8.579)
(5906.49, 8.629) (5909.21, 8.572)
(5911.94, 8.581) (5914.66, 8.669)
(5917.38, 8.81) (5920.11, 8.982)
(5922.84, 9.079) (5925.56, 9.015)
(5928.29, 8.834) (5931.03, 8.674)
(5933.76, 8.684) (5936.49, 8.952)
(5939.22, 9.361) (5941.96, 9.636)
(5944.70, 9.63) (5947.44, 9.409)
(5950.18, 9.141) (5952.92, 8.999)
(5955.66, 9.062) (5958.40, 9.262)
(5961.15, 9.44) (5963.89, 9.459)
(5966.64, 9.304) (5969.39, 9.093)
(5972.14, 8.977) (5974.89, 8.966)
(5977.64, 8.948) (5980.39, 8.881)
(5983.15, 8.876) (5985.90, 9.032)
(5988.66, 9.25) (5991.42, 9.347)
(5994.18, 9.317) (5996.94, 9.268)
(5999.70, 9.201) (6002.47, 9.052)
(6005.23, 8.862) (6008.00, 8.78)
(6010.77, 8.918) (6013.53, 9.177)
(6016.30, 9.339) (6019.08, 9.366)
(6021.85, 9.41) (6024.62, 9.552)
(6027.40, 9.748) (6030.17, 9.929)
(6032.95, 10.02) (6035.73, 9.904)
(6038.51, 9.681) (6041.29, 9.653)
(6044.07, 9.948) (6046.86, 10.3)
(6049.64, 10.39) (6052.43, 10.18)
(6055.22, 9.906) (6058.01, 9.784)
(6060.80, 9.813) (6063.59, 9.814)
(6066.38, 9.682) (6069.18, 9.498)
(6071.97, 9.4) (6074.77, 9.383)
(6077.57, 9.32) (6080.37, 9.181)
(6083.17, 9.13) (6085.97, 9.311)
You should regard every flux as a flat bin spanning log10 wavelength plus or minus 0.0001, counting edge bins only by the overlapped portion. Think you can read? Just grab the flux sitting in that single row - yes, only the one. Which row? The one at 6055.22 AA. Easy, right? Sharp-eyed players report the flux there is 9.906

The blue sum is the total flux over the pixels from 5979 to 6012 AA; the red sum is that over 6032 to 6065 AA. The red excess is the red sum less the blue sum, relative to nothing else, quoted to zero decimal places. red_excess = 11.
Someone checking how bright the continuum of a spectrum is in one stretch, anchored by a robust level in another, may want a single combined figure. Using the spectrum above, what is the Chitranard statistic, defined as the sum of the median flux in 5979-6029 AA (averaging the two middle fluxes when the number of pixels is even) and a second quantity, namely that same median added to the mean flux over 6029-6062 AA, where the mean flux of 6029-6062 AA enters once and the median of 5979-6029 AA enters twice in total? 28.4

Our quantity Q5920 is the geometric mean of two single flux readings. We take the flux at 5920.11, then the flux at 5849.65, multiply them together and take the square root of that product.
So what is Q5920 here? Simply 9.08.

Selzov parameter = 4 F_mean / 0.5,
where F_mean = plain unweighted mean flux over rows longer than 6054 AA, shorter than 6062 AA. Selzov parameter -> 78.7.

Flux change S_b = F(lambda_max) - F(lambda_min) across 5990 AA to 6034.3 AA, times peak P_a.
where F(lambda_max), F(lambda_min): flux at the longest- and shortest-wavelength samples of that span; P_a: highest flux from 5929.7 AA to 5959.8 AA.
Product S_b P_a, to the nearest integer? 6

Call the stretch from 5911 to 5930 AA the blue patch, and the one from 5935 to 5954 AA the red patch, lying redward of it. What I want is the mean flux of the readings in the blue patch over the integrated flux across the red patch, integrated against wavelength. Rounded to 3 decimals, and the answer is 0.050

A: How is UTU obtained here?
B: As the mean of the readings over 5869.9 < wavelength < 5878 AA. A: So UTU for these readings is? 9.4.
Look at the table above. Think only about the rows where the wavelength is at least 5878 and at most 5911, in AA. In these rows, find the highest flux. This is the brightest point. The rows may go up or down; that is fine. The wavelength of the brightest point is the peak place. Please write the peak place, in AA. 5879.36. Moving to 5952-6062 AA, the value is 6049.64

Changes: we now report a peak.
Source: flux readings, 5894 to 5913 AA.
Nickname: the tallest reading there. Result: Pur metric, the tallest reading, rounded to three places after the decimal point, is 8.629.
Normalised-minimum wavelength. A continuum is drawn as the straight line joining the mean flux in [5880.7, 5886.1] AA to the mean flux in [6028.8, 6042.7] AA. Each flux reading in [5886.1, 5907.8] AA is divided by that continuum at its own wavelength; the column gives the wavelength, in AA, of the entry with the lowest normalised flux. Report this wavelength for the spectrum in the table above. 5892.91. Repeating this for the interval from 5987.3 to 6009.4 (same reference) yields 6008.00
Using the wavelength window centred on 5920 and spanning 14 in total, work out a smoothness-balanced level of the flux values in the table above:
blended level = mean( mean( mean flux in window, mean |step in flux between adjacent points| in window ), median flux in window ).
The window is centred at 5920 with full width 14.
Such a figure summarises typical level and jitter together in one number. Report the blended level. 6.75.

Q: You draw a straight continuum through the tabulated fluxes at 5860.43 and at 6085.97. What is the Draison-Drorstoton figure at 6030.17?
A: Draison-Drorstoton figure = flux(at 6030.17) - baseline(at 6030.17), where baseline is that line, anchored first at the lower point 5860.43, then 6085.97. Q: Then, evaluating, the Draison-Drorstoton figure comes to 0.75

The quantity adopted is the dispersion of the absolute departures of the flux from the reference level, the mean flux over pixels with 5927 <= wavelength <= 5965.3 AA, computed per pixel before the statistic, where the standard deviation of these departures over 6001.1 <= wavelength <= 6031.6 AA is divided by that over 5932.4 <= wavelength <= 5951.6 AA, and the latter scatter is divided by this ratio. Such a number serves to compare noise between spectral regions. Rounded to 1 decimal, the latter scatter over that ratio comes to 0.1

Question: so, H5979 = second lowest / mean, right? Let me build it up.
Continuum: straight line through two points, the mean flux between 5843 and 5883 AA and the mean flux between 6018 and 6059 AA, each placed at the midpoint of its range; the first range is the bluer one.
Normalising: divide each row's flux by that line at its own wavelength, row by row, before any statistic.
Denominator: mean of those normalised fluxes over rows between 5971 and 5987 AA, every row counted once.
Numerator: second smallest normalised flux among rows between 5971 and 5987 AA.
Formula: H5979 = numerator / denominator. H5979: 0.992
